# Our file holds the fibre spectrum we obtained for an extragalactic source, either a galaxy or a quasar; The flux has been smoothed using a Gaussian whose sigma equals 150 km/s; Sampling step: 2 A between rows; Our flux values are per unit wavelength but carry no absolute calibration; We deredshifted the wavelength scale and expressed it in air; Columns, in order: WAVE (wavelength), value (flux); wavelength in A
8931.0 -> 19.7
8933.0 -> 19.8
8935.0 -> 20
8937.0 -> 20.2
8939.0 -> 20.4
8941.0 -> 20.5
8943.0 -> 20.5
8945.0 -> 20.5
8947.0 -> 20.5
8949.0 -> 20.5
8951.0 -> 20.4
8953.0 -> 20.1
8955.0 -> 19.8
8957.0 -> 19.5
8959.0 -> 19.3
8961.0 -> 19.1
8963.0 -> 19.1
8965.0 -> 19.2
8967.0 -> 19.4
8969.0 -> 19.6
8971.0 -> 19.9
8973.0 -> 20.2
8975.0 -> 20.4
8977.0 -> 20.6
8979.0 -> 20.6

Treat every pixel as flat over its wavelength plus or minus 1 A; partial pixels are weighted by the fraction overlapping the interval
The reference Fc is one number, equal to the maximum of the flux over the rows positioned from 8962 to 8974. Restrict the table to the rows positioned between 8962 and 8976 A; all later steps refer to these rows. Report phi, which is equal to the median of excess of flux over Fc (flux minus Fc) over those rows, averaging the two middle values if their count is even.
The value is -0.6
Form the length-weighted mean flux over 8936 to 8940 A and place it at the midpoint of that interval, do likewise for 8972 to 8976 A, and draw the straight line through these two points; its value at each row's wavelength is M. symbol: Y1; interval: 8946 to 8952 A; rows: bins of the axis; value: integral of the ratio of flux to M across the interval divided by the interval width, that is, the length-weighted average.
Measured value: 1.01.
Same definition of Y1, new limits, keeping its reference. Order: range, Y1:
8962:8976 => 0.97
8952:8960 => 0.97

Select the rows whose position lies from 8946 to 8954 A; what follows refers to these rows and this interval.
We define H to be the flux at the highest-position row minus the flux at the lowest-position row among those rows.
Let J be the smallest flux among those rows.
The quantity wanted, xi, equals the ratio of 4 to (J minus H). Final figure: 0.195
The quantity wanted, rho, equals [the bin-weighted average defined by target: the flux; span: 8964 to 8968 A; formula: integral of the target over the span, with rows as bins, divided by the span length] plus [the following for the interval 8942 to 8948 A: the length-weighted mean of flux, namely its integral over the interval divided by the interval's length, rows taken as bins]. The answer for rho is 39.8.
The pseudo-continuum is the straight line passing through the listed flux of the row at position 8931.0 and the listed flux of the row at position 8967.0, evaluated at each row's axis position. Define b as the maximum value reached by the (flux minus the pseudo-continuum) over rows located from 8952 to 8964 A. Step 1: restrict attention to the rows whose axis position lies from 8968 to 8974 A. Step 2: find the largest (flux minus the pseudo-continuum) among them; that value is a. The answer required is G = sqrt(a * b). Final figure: 0.70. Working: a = 0.850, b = 0.58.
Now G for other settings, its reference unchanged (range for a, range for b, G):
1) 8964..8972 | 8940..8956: 0.71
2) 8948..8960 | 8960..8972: 0.71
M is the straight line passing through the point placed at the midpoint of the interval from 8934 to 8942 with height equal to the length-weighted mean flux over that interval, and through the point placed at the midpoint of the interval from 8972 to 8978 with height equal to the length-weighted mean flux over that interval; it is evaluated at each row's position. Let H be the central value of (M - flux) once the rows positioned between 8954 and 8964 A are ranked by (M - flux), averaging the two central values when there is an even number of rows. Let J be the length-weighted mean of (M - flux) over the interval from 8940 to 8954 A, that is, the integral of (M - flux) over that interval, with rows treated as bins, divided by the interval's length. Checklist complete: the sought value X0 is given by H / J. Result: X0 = -8.5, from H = 1.0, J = -0.12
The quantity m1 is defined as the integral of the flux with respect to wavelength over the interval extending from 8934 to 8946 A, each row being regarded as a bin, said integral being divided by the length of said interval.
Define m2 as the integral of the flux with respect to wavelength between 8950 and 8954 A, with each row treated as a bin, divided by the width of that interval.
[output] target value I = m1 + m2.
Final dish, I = 40.60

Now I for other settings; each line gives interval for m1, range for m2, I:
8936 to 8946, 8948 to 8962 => 40.23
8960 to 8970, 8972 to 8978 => 39.68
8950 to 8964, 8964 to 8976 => 39.40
